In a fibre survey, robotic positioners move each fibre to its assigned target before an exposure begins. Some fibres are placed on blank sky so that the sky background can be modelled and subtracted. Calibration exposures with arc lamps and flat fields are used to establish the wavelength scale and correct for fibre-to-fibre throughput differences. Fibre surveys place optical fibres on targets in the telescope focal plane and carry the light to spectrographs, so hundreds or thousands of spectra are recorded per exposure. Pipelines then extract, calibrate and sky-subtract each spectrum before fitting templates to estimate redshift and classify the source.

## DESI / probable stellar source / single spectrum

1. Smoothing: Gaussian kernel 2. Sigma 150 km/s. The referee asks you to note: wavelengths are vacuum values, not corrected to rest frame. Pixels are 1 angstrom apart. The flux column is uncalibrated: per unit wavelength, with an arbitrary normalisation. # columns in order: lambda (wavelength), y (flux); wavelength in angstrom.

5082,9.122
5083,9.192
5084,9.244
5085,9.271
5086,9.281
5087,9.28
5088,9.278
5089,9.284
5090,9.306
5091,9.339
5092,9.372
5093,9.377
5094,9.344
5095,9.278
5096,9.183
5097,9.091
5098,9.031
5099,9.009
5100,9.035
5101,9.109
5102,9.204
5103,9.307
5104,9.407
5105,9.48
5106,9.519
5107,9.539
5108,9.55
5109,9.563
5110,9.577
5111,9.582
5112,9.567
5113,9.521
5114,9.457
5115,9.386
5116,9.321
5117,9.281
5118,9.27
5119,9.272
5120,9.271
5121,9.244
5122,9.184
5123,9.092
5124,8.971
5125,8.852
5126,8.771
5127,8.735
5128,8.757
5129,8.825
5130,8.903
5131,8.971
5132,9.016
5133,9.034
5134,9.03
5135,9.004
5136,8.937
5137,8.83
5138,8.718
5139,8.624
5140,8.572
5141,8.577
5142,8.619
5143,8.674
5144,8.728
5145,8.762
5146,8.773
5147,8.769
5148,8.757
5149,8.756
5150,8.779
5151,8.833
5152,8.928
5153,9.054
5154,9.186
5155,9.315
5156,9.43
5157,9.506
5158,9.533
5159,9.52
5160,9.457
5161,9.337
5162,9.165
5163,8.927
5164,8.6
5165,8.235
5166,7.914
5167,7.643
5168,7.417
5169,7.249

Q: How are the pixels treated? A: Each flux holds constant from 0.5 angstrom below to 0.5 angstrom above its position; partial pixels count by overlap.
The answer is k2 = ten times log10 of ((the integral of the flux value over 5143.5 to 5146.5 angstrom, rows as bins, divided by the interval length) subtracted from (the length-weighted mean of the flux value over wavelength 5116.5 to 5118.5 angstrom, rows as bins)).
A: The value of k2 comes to -2.8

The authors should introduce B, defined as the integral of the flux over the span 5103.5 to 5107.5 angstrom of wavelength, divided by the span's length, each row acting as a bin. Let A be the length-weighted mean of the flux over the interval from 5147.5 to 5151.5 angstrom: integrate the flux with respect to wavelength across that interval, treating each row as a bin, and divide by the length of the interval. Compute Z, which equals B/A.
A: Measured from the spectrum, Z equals 1.08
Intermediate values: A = 8.8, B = 9.5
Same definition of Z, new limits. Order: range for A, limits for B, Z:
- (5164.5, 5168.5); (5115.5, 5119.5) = 1.19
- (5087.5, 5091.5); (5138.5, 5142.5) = 0.92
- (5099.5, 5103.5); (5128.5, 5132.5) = 0.97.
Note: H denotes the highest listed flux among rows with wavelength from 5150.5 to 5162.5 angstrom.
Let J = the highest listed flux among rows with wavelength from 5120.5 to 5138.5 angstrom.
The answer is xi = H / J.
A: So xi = 1.031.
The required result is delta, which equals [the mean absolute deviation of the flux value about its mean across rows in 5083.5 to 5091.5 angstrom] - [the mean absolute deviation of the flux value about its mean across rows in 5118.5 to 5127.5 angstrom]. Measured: -0.17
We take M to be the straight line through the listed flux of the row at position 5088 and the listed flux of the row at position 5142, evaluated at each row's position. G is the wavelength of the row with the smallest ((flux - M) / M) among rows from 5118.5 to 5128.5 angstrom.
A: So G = 5127 angstrom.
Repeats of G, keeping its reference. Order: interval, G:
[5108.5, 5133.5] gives 5127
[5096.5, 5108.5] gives 5099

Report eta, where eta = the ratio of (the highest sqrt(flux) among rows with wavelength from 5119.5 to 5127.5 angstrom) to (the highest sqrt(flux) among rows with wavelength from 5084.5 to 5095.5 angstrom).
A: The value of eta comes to 0.99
